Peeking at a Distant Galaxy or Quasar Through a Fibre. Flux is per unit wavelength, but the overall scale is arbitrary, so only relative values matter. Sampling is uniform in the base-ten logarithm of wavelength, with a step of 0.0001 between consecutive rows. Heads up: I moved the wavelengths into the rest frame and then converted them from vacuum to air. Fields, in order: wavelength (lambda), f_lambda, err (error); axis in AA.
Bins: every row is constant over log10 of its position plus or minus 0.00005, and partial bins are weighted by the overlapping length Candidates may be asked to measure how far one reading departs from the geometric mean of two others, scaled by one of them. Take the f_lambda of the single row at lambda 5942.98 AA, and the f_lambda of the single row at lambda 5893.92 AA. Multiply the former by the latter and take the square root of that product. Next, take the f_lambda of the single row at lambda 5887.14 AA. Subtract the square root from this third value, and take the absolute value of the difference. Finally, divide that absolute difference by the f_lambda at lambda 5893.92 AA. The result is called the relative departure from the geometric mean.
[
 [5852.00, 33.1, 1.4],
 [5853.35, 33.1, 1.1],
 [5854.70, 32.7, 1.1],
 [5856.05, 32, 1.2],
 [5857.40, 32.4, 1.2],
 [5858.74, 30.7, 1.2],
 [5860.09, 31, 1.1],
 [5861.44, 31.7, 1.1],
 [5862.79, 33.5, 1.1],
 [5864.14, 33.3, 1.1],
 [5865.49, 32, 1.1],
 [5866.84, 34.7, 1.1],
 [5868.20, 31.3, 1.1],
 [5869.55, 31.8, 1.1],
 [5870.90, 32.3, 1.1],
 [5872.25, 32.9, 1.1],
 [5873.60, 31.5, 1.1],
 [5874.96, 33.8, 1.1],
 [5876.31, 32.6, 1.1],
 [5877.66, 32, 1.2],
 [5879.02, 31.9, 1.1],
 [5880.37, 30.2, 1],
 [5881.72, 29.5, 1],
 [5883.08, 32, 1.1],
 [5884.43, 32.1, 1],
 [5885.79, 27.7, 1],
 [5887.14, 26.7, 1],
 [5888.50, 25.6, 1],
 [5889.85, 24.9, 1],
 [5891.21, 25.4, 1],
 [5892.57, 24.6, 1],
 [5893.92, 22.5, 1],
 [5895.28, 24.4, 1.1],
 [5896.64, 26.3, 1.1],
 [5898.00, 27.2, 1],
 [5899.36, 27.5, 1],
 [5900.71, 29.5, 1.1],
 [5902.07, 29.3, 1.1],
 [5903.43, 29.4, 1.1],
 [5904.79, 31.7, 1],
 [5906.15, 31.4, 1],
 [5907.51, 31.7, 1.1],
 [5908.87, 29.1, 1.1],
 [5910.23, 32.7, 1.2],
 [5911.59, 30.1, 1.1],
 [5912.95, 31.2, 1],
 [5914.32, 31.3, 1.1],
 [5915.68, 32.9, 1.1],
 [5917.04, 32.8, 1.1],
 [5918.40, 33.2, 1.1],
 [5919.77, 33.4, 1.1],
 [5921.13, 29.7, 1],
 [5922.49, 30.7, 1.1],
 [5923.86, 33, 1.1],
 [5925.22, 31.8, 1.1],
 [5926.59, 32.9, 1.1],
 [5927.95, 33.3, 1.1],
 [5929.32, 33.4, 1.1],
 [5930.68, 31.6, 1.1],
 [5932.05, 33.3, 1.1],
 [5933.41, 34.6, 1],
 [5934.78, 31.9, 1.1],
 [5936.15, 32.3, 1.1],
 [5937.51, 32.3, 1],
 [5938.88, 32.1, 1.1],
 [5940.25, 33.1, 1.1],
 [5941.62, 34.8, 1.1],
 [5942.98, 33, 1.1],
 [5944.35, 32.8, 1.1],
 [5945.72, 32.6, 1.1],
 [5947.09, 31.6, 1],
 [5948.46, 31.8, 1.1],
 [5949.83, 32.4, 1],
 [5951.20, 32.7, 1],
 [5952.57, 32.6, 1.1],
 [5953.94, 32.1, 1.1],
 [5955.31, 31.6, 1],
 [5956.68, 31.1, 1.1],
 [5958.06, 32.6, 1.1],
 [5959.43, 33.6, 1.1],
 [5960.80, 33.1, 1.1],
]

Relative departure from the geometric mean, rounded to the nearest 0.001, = 0.024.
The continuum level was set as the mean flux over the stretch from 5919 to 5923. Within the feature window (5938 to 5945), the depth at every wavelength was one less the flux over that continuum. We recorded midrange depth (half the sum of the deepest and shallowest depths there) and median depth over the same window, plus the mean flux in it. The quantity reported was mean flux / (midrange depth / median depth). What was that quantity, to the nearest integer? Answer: 26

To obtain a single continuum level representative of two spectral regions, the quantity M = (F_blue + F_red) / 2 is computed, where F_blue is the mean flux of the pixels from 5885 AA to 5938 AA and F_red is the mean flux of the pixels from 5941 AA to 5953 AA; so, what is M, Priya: 31.4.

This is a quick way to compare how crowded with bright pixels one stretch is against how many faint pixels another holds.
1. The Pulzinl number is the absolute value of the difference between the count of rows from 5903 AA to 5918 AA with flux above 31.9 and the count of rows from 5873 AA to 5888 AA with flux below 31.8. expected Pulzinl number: 2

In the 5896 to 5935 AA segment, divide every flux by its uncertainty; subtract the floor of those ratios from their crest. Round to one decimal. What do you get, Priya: 10.7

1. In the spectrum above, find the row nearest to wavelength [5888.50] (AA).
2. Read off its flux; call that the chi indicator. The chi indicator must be 25.6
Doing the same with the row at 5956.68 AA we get 31.1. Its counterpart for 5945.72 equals 32.6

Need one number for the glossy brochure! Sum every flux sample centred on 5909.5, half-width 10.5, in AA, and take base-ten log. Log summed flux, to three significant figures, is 2.70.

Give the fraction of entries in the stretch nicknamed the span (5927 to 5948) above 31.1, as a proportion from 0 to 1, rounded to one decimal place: 1.0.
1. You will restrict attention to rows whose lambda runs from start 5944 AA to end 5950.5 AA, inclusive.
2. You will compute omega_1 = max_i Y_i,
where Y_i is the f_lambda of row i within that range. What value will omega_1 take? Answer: 32.8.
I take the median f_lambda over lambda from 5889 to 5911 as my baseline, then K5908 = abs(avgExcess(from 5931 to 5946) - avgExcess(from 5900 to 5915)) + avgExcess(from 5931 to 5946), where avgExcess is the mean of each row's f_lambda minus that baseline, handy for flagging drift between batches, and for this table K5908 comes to 7.0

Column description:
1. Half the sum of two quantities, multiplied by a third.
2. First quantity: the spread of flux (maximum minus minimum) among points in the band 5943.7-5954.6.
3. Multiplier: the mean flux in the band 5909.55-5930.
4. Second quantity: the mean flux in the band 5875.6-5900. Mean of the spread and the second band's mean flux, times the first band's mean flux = 469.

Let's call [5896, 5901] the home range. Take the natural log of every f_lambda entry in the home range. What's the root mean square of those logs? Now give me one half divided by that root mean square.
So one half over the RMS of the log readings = 0.151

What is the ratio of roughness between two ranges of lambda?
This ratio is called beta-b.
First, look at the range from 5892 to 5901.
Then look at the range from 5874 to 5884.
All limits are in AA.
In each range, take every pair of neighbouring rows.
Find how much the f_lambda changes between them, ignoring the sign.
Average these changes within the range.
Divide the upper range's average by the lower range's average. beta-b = 1.3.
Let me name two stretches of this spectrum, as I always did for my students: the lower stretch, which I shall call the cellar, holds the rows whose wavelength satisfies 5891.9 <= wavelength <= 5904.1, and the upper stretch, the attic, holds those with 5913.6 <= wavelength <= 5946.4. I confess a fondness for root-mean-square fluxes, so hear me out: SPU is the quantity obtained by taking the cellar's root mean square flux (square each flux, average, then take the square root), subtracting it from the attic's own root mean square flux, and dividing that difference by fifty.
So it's 0.116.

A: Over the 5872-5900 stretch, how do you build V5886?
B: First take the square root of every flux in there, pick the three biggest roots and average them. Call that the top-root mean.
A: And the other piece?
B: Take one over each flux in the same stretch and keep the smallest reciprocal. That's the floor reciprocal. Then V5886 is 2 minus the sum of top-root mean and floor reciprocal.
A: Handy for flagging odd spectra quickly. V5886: -3.78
